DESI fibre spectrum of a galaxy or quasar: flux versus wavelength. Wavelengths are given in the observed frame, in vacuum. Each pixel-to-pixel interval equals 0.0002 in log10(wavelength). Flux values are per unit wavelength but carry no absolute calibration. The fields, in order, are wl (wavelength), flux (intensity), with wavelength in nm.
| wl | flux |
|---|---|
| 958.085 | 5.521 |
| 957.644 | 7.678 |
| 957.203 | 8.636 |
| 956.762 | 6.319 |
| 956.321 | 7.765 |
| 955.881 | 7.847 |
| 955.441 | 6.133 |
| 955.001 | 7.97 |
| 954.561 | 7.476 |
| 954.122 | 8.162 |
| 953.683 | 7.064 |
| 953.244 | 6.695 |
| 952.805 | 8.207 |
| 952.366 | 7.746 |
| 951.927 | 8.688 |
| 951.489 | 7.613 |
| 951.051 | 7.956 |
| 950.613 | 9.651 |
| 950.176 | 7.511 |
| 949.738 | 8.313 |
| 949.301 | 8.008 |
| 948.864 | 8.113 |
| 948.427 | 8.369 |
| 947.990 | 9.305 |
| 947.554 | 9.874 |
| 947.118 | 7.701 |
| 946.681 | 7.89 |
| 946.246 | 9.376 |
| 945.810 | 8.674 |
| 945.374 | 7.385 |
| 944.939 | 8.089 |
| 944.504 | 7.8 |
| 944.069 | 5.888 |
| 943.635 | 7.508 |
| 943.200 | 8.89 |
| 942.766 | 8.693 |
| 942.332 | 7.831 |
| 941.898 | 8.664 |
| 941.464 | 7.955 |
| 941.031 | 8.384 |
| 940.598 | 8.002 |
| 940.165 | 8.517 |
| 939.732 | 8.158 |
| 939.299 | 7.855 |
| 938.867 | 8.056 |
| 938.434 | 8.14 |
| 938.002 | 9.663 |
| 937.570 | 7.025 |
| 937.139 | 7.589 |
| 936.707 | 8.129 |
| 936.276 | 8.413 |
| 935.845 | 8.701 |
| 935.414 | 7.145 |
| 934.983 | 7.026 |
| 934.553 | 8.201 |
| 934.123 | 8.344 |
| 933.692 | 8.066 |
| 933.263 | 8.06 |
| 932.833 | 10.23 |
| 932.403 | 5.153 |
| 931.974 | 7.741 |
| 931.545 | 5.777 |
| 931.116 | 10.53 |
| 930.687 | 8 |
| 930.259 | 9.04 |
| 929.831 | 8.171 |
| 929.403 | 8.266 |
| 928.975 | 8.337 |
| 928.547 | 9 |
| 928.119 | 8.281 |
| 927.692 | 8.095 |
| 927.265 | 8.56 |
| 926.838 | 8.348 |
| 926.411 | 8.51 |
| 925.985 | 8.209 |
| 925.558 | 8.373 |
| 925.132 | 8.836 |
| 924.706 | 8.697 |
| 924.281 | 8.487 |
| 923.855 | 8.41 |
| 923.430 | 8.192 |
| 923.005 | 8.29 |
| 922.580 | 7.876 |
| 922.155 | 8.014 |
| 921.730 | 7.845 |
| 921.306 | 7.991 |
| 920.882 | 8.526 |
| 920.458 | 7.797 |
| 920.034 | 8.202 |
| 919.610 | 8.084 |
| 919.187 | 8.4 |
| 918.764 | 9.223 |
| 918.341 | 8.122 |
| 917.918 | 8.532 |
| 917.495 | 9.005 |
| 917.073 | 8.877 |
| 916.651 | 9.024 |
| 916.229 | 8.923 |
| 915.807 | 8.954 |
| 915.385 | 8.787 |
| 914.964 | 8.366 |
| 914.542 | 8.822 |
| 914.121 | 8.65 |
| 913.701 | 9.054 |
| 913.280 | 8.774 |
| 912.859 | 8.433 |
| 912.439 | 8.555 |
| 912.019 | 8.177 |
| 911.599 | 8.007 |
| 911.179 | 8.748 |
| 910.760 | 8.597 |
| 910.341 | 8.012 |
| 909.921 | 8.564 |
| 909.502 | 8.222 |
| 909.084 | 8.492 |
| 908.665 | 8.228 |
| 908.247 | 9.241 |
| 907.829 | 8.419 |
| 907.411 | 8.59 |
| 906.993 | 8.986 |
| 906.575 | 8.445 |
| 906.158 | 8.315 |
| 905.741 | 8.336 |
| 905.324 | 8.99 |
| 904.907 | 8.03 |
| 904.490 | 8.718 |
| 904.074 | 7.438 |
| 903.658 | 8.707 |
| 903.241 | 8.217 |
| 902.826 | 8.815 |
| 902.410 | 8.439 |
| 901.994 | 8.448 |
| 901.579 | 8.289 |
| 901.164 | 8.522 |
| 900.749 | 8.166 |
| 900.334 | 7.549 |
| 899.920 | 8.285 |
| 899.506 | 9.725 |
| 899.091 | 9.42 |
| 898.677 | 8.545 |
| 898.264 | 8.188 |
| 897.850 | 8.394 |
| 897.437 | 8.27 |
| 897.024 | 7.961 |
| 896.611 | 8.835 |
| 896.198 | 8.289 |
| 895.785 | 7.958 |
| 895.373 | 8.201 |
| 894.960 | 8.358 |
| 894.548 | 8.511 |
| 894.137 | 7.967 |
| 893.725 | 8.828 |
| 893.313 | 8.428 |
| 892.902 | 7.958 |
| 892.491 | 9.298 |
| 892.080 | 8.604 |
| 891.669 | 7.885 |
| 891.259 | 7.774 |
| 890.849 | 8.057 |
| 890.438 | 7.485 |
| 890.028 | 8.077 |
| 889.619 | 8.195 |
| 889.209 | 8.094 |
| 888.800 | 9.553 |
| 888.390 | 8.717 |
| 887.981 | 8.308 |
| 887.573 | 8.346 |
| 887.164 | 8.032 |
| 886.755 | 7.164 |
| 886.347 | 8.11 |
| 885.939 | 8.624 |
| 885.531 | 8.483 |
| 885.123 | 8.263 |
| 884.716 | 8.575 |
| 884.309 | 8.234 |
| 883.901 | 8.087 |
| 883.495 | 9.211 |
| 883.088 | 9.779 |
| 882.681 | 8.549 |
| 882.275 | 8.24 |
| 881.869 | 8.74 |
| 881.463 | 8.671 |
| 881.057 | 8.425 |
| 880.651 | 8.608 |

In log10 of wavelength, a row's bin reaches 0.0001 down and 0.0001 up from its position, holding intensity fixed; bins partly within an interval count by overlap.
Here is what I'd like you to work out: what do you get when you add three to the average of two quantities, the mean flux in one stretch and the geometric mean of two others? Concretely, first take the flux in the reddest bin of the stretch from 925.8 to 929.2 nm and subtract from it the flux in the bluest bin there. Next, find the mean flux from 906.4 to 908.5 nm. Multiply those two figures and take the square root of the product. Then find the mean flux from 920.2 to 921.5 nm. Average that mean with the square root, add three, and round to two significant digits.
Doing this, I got 7.6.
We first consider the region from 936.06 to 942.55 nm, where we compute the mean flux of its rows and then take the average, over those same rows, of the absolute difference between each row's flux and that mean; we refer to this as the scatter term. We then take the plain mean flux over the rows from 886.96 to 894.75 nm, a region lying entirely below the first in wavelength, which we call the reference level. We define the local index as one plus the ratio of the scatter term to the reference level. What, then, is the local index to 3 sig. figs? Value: 1.05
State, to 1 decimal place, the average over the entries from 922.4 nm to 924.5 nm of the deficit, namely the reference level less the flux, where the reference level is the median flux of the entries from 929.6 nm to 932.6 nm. -0.3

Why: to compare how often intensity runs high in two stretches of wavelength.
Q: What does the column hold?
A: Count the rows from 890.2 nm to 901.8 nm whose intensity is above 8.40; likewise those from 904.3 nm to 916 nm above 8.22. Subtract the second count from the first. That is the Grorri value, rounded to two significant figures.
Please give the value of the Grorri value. -14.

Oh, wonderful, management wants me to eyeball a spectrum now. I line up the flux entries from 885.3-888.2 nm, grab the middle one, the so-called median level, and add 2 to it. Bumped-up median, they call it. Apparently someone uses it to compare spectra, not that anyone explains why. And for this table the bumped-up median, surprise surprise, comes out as 10.3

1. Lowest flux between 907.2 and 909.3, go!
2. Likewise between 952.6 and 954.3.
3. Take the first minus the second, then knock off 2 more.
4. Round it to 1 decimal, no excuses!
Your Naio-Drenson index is -0.5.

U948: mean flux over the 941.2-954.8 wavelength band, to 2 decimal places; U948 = 8.10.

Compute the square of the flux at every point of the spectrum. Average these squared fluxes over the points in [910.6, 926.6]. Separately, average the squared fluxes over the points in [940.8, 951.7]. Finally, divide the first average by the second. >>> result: 1.06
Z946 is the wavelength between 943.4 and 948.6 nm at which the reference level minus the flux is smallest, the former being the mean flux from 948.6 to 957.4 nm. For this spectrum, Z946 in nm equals 947.554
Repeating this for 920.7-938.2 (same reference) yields 931.116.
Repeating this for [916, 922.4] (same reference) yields 918.764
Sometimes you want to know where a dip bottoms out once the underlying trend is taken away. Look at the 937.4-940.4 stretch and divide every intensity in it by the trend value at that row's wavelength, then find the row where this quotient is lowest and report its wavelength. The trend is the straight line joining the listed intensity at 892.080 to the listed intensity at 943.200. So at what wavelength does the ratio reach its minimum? 937.570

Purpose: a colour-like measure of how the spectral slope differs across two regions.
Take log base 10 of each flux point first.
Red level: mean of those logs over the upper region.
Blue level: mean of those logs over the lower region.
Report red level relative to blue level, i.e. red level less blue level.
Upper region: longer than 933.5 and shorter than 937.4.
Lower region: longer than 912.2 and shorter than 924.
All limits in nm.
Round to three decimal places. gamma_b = -0.029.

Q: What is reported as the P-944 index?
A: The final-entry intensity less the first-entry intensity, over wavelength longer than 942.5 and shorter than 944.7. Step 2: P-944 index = -0.89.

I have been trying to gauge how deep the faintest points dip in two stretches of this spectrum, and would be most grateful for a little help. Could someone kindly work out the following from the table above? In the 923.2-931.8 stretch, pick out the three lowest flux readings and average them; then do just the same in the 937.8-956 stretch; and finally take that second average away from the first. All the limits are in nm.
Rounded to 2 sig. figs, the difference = 1.1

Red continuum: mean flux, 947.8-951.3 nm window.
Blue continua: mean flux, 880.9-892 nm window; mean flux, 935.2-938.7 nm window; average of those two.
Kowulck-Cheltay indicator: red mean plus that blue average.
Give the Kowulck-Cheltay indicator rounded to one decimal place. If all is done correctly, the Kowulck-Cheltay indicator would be 16.6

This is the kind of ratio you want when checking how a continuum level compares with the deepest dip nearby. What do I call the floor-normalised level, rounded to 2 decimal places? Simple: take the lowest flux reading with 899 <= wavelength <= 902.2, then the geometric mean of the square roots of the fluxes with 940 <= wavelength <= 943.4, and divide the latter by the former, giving 0.38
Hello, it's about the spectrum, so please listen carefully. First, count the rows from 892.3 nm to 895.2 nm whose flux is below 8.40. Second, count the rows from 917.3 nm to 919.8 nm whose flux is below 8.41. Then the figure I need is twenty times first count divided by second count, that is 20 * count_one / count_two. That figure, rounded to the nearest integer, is 20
